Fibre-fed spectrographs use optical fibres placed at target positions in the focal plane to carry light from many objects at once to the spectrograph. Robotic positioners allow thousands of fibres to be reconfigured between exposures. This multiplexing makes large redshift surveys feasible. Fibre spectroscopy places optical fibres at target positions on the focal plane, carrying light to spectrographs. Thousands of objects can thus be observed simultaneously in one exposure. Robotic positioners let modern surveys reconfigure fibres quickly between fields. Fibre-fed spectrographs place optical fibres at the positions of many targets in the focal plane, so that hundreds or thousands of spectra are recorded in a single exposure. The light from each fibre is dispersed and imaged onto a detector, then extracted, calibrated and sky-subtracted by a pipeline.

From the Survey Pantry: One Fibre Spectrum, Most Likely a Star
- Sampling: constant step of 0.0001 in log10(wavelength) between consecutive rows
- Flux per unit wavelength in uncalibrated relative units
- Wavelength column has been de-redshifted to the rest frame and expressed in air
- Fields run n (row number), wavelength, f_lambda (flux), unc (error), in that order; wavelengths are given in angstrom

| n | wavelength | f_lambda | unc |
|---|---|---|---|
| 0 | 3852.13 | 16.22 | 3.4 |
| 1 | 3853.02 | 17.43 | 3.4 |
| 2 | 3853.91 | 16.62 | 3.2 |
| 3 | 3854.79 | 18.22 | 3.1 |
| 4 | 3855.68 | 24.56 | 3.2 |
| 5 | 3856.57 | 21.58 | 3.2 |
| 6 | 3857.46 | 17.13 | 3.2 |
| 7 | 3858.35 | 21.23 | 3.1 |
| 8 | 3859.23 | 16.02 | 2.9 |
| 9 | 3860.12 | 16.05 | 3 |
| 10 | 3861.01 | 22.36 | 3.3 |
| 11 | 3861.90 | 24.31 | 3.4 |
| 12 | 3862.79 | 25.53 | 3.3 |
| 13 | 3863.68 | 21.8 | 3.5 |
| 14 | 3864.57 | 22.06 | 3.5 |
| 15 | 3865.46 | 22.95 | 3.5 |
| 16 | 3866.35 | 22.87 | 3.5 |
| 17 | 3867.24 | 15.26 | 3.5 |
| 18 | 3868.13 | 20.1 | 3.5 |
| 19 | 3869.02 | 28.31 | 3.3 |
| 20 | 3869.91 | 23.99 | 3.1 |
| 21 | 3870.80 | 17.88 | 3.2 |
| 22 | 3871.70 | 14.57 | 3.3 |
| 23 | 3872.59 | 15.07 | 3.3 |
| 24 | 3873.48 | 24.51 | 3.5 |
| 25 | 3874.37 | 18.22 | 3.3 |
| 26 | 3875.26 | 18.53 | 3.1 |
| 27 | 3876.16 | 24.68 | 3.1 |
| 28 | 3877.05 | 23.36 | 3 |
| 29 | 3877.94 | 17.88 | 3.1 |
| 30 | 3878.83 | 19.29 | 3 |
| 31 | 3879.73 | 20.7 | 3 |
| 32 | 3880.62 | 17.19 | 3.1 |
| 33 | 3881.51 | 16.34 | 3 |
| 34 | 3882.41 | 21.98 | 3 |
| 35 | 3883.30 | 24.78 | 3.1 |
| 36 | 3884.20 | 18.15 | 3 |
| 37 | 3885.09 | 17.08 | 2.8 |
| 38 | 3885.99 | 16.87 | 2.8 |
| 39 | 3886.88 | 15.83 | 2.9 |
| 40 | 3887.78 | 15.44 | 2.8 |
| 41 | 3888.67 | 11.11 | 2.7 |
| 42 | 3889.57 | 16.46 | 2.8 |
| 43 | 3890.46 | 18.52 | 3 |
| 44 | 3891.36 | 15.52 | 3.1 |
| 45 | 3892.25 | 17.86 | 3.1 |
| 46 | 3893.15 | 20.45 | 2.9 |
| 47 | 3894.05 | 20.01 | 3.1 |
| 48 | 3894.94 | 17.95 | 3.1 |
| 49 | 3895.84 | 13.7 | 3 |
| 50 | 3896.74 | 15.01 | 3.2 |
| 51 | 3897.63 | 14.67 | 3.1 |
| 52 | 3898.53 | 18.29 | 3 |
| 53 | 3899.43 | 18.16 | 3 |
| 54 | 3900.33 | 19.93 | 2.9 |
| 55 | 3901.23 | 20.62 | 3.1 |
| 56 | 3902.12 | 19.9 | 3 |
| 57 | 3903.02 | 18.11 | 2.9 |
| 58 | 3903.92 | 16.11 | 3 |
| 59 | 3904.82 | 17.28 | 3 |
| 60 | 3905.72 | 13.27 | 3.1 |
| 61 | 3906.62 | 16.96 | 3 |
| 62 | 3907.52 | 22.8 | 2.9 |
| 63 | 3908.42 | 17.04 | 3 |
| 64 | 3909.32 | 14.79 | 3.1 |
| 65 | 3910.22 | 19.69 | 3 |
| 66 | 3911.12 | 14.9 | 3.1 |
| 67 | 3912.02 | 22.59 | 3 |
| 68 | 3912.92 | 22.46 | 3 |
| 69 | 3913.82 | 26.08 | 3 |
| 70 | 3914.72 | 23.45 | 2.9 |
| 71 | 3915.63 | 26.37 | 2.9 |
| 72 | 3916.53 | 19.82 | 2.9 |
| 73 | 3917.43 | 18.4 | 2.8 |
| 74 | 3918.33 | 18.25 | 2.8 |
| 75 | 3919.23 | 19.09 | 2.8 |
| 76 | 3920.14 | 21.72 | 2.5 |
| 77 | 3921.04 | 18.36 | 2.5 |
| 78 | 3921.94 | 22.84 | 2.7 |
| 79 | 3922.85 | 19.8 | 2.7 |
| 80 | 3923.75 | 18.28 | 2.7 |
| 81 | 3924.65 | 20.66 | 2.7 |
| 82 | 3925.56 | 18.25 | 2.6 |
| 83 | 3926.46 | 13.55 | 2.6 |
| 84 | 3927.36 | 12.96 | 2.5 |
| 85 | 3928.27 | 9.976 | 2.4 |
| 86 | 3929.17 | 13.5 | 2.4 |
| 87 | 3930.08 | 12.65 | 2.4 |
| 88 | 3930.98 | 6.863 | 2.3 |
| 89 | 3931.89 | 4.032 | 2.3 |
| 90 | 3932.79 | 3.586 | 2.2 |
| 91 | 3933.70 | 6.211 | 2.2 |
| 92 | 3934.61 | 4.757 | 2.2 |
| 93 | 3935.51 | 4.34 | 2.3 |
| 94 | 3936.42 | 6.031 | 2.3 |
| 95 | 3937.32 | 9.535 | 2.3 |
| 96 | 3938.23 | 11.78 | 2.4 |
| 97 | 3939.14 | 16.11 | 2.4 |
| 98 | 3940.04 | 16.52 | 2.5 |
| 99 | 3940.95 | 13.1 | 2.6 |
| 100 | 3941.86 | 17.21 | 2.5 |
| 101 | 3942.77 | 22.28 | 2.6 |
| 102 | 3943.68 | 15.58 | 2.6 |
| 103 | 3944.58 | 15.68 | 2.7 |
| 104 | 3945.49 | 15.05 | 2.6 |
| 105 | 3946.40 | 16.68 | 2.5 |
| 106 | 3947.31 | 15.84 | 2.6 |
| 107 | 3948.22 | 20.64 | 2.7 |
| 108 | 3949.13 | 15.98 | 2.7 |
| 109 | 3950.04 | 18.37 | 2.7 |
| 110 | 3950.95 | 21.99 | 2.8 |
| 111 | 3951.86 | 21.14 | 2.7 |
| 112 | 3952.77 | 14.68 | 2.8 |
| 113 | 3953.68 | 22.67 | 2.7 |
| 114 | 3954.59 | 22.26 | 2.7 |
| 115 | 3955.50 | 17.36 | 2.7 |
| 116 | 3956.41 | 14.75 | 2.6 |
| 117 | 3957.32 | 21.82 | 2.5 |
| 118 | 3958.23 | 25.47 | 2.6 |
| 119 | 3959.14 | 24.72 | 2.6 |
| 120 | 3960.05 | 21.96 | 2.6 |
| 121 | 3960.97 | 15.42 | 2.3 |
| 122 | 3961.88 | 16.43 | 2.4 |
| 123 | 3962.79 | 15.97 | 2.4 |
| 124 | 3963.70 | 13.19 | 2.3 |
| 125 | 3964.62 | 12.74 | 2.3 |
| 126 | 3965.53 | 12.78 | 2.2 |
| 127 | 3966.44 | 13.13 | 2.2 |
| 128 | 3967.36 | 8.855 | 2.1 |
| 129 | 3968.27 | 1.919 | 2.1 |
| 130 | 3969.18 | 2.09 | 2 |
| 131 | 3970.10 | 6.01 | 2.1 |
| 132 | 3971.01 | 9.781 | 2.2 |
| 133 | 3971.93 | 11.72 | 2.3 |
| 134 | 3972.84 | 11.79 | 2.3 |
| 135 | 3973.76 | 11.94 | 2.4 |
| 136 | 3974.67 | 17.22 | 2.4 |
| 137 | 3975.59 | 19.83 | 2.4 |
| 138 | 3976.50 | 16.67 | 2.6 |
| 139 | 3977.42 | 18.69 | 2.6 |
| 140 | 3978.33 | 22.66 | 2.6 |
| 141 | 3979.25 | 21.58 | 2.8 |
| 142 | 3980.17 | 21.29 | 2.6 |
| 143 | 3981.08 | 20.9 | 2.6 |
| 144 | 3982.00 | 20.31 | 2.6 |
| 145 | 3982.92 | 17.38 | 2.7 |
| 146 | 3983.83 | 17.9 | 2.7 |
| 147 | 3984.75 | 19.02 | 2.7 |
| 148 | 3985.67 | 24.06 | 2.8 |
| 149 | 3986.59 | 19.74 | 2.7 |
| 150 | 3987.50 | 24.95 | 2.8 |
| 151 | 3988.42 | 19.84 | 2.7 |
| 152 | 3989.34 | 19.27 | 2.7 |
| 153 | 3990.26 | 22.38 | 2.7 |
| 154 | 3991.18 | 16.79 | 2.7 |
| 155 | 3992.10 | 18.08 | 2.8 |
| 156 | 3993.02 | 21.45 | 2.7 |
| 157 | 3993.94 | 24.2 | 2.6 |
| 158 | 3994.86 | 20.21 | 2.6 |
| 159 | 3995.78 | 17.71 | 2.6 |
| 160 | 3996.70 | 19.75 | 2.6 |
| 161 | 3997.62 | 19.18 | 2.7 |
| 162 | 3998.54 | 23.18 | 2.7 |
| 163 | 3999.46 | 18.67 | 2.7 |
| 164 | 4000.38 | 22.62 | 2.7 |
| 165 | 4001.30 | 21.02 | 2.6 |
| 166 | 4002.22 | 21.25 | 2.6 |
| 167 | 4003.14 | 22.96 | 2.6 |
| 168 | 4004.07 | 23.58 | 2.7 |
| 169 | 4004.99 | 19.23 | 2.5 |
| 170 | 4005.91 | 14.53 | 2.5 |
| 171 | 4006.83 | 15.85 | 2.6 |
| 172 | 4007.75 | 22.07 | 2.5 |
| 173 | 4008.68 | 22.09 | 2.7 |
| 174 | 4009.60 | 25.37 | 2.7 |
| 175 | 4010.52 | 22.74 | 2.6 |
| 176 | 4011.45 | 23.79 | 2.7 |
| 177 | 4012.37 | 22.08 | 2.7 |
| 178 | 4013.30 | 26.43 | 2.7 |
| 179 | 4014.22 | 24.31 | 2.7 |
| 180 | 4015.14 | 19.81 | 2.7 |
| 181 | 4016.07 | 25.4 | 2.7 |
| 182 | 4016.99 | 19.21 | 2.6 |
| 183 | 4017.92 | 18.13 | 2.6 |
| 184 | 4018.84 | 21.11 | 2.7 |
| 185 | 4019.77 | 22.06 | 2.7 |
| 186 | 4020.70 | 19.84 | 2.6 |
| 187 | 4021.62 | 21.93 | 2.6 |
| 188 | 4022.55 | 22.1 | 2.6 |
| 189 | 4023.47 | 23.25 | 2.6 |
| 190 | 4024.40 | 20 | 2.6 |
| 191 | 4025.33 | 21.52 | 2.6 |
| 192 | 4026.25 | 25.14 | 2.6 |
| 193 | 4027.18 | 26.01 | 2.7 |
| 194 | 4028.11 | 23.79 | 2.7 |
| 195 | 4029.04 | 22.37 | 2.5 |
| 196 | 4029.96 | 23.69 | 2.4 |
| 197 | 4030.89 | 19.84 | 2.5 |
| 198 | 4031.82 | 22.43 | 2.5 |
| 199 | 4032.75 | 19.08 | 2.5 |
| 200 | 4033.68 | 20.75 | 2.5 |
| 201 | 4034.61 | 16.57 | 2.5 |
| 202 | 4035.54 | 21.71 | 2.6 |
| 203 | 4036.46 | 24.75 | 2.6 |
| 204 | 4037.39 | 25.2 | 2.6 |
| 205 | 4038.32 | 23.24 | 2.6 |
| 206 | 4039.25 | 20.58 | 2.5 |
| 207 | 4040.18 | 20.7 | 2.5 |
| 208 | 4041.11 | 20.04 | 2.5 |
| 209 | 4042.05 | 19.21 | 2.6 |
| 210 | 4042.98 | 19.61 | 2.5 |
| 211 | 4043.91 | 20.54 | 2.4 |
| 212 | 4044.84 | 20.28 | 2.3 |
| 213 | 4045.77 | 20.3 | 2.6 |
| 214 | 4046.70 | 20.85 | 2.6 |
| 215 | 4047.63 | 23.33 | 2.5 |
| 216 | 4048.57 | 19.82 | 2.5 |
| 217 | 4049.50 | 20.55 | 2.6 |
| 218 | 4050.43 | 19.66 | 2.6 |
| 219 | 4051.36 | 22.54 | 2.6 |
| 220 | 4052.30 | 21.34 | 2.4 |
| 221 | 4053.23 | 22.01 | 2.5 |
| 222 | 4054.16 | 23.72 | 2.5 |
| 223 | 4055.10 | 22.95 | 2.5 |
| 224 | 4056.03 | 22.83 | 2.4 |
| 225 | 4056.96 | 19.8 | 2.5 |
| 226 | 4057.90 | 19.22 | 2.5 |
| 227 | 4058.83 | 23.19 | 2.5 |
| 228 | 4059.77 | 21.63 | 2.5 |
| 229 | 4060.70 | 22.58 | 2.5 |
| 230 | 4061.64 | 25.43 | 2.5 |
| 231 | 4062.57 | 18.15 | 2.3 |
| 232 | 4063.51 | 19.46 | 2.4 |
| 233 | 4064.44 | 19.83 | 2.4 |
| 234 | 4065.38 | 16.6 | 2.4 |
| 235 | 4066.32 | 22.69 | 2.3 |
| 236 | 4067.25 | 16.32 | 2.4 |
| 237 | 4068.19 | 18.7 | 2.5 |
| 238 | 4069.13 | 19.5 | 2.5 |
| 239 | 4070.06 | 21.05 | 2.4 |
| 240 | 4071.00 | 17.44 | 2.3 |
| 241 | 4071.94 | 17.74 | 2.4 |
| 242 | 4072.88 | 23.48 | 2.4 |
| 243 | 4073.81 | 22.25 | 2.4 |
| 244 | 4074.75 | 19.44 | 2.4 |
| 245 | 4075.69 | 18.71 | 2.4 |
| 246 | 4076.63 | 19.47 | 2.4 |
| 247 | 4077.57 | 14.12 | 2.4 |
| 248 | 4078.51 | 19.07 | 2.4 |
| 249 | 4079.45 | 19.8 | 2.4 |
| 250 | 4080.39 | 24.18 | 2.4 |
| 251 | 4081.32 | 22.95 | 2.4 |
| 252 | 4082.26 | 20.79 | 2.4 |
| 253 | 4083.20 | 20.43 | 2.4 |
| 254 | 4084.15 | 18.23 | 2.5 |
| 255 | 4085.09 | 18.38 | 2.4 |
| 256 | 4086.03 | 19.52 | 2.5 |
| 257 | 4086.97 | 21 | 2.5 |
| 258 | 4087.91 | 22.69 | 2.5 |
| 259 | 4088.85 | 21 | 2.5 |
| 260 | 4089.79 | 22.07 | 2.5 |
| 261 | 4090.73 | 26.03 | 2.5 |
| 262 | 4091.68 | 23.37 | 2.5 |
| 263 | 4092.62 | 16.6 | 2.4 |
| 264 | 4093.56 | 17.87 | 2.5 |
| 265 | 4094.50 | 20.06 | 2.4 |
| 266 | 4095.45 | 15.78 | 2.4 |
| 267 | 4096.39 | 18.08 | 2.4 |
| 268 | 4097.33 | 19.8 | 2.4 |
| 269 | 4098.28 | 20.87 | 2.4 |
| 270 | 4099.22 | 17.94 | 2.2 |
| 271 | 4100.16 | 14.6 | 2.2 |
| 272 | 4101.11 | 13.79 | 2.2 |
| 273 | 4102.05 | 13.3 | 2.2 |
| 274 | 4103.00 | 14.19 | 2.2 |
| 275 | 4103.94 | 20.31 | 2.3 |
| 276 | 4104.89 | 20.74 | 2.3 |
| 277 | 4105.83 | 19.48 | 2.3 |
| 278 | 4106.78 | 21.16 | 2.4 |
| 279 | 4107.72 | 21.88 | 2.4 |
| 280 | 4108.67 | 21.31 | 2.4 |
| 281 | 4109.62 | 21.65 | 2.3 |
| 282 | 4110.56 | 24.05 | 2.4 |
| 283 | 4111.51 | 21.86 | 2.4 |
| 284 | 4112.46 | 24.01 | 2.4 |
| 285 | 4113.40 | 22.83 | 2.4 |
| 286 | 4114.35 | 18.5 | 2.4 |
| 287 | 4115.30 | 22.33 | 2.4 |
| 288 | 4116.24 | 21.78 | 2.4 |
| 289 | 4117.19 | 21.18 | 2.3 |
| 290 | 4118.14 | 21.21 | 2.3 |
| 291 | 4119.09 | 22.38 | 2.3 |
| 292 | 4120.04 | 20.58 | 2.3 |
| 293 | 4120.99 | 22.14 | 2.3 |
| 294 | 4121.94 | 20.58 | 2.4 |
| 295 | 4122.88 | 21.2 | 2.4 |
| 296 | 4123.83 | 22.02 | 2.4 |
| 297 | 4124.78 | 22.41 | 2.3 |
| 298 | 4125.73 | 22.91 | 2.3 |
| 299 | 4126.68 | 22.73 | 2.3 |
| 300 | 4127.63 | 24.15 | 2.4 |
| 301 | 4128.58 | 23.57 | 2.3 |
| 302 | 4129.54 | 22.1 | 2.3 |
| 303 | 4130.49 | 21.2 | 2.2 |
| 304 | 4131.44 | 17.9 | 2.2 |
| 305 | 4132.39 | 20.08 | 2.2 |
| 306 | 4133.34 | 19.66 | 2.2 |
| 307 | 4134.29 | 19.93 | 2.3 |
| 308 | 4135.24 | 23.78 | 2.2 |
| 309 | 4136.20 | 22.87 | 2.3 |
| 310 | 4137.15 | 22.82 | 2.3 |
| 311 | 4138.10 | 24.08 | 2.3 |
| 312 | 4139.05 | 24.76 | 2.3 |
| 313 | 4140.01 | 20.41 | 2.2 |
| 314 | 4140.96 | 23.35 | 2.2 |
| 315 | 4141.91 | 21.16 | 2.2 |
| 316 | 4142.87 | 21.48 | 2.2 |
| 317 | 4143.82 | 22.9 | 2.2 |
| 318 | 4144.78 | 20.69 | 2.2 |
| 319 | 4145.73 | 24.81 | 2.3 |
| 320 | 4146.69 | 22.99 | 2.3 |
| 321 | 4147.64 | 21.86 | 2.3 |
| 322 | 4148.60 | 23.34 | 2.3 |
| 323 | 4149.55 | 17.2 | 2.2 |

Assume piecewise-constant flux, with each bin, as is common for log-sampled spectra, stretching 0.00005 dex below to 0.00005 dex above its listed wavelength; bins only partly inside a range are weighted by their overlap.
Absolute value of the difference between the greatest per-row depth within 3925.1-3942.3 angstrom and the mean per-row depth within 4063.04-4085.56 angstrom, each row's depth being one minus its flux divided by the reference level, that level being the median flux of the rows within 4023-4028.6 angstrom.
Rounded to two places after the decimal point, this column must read 0.68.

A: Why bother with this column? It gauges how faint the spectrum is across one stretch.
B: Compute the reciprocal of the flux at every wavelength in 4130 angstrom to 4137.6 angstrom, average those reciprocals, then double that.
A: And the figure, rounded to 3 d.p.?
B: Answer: 0.096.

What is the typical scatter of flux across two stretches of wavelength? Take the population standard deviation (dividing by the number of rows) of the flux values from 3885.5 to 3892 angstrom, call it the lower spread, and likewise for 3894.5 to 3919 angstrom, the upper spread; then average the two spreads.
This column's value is 2.8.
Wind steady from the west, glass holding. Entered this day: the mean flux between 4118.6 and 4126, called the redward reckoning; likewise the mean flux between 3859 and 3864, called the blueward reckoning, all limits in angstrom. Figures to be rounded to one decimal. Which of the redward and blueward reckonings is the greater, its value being 21.8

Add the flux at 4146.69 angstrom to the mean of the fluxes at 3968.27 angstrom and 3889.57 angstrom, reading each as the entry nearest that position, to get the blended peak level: 32.2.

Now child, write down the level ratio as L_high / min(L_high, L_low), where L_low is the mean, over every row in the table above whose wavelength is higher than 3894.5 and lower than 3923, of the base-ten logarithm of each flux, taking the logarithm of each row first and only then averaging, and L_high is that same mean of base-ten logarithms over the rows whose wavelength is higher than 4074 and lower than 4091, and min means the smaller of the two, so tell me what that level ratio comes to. 1.03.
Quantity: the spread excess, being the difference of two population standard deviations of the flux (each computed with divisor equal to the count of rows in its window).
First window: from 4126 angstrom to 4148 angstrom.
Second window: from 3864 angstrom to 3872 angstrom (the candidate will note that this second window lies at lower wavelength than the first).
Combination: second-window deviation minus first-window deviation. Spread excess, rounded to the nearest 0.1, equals 2.4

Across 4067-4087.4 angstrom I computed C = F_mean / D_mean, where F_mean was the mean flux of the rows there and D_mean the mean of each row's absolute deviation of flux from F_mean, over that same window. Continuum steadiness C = 11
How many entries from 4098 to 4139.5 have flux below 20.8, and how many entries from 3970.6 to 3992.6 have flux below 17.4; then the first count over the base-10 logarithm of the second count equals 17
